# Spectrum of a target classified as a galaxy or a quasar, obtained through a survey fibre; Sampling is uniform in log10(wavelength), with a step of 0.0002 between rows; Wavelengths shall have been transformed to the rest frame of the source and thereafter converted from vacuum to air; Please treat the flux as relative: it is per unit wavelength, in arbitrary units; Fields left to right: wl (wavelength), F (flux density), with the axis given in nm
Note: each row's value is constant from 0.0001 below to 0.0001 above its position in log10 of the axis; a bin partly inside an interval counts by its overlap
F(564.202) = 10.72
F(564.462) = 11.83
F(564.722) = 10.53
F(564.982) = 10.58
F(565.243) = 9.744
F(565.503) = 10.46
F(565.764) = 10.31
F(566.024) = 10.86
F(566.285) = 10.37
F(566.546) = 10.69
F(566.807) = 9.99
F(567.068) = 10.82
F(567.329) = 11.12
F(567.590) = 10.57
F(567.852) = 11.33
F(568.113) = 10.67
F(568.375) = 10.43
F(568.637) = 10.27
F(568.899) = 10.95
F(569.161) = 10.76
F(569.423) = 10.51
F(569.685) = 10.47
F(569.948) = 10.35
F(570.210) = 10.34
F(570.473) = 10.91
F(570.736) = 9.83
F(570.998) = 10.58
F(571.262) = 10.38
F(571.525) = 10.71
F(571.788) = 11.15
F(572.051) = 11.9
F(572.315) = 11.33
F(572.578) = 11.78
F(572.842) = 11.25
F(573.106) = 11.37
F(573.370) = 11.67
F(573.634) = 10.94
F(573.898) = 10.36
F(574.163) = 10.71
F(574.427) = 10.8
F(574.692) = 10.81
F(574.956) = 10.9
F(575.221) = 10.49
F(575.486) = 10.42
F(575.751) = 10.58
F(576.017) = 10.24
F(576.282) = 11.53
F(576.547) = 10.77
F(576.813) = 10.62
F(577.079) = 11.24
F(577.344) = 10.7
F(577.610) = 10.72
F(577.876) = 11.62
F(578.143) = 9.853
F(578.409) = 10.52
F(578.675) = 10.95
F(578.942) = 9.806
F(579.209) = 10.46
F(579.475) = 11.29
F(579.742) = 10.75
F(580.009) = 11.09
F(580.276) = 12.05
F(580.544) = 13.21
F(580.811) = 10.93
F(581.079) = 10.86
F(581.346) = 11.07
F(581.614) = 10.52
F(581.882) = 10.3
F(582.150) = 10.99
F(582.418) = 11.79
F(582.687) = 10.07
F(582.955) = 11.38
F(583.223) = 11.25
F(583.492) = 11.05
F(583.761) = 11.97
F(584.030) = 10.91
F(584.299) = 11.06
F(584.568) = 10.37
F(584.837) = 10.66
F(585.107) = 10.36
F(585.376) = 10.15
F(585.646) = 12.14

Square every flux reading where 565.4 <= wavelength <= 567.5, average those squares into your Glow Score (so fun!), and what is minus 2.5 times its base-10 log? -5.12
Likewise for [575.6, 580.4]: -5.17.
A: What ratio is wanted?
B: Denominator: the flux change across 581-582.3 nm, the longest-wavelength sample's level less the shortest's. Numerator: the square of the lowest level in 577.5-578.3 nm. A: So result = 747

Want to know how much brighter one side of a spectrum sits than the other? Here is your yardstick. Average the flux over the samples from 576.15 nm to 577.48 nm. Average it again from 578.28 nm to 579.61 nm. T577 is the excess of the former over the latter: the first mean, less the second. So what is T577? 0.4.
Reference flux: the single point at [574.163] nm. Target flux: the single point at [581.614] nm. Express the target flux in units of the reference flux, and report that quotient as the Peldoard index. 0.98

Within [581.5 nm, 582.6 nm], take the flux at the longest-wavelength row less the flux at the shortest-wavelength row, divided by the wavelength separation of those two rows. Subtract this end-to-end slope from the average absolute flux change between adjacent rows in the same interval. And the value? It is -1.0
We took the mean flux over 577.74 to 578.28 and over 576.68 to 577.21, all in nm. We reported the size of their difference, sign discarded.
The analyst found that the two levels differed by 0.19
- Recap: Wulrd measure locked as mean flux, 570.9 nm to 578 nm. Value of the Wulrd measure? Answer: 10.9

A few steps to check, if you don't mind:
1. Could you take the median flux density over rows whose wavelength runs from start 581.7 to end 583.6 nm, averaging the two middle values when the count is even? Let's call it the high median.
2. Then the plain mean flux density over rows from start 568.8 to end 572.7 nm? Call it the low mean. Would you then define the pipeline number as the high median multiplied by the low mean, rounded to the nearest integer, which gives 119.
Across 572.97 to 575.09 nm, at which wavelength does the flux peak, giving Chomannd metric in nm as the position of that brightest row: 573.370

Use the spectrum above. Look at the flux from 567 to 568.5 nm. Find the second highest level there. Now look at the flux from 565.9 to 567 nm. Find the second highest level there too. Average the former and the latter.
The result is 10.9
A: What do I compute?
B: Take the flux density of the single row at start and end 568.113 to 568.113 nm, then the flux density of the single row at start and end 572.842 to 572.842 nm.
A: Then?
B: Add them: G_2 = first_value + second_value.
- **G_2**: 21.9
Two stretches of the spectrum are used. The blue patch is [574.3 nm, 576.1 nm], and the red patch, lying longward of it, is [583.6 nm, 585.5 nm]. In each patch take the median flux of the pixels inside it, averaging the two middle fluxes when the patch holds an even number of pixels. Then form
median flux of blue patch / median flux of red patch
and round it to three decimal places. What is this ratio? 0.992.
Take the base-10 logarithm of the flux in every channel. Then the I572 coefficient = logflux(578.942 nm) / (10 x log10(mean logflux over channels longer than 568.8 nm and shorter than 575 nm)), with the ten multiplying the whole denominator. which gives 6.5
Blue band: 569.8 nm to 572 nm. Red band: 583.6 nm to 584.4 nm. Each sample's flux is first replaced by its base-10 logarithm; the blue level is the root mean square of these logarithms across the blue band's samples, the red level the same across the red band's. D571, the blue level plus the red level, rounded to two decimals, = 2.08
